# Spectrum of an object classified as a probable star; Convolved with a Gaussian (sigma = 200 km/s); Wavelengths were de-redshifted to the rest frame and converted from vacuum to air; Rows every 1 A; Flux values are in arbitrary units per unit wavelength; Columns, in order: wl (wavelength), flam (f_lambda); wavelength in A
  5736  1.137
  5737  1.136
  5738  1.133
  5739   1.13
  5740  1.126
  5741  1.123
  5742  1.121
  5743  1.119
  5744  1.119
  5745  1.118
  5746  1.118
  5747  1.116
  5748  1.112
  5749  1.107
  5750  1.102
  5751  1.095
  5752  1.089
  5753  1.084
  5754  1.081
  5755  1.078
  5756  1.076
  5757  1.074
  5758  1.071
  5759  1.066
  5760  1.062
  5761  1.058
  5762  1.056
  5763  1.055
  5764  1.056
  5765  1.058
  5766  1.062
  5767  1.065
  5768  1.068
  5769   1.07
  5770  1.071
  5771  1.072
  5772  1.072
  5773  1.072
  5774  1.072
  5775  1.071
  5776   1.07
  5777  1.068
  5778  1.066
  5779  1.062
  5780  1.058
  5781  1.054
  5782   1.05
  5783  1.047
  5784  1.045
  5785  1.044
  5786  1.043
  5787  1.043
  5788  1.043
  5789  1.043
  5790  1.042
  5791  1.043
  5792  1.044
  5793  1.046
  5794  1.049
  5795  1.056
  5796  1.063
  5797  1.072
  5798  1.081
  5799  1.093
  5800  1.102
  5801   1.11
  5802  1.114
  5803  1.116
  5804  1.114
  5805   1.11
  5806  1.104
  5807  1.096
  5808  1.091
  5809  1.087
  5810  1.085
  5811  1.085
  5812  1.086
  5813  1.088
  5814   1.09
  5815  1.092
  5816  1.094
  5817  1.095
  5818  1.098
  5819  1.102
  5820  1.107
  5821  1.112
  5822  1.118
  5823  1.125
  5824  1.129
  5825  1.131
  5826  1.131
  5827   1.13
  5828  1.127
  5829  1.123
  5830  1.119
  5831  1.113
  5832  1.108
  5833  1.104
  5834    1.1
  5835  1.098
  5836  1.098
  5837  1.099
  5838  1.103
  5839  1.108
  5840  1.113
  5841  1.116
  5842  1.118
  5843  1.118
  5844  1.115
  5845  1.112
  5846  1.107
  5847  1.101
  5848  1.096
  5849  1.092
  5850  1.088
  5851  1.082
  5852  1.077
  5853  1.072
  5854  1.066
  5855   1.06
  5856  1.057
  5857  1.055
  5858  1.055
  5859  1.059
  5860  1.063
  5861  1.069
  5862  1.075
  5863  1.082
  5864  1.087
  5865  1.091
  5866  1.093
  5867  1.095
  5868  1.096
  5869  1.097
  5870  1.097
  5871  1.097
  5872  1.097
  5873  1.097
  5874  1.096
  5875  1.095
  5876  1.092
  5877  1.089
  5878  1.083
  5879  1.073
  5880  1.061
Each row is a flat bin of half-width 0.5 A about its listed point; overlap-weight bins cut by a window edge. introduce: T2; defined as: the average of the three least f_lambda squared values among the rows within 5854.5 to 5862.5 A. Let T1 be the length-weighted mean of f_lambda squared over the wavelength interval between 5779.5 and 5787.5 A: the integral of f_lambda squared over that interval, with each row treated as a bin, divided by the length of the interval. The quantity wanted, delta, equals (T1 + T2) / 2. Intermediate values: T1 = 1.10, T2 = 1.11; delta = 1.11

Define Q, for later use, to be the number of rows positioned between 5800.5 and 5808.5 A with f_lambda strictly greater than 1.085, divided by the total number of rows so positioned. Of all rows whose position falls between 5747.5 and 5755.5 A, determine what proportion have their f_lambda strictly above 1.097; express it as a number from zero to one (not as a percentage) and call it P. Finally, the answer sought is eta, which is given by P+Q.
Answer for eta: 1.4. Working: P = 0.4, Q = 1.0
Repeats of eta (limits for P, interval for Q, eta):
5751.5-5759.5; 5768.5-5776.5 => 0.0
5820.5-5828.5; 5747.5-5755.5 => 1.6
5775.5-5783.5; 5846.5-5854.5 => 0.5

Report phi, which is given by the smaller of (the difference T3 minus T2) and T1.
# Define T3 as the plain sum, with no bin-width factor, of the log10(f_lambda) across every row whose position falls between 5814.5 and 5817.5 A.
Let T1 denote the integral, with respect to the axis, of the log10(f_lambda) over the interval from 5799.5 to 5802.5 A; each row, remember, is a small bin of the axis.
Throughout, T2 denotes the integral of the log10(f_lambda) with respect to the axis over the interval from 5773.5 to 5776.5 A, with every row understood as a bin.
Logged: 0.027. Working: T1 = 0.13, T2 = 0.089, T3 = 0.117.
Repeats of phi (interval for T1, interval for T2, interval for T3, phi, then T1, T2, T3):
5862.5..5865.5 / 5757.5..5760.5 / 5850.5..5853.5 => 0.013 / 0.11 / 0.084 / 0.097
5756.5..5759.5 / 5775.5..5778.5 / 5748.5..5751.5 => 0.040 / 0.09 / 0.086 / 0.126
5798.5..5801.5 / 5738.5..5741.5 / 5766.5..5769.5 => -0.070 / 0.13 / 0.155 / 0.085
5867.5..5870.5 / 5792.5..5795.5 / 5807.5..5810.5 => 0.046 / 0.12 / 0.064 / 0.109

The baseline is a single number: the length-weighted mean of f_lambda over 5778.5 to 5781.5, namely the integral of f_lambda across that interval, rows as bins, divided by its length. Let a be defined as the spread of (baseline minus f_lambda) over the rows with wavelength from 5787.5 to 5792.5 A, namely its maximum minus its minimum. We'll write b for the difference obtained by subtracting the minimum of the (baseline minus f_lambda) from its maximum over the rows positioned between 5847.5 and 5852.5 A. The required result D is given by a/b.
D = 0.1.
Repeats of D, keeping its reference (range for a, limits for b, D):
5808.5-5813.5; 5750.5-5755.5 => 0.2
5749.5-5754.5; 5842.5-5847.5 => 1.2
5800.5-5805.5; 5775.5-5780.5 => 0.5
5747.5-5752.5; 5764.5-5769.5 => 1.9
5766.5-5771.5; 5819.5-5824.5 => 0.3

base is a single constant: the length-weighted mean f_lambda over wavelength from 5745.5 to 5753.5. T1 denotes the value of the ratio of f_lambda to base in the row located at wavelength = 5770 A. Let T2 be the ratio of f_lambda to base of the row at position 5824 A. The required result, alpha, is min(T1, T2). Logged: 0.97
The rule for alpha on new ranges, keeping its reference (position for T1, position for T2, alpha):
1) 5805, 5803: 1.01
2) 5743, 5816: 0.99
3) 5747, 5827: 1.01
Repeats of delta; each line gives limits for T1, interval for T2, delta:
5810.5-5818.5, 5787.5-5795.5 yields 1.14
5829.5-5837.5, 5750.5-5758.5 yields 1.19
